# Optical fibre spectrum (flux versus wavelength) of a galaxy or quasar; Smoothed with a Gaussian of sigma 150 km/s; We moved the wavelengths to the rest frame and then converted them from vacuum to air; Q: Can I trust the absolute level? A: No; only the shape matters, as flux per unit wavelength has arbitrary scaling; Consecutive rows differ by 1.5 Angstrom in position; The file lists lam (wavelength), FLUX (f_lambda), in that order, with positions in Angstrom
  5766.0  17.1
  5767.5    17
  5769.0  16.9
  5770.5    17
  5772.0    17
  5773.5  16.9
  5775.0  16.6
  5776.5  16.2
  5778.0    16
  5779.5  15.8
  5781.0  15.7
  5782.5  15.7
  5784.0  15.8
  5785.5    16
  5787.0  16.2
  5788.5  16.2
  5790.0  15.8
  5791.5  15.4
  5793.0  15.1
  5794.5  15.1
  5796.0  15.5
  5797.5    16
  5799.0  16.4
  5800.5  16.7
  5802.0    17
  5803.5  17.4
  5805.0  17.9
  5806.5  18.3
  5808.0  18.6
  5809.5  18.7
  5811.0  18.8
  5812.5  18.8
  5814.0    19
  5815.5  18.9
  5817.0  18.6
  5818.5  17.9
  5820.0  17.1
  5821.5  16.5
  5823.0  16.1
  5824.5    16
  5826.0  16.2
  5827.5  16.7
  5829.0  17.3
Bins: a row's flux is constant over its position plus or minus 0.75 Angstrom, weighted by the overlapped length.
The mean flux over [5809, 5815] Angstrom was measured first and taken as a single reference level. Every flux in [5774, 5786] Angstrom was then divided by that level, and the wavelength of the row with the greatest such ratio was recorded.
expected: 5775.0 Angstrom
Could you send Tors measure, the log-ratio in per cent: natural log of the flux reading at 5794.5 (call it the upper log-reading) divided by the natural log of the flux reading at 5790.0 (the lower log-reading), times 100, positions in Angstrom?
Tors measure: 98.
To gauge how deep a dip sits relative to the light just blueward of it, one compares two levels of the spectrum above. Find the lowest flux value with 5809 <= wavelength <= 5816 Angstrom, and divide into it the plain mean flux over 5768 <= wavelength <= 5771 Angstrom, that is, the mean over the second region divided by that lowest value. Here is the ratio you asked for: 0.91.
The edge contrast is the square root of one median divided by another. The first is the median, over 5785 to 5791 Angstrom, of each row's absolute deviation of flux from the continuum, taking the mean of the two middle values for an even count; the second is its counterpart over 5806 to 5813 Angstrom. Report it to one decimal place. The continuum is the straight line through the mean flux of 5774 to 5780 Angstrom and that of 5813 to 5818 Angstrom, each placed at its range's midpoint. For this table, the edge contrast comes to 1.6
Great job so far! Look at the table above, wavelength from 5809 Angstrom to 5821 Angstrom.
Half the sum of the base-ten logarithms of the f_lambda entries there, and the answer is 5.07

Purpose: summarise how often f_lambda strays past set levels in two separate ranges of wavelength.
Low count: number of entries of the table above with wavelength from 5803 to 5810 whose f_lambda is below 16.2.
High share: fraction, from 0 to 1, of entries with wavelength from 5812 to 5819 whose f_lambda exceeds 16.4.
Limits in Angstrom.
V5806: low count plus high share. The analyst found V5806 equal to 1.0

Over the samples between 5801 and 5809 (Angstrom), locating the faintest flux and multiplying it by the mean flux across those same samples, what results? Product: 303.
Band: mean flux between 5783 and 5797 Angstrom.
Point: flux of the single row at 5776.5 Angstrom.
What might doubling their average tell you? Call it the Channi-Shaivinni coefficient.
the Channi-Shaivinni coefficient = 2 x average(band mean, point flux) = 31.9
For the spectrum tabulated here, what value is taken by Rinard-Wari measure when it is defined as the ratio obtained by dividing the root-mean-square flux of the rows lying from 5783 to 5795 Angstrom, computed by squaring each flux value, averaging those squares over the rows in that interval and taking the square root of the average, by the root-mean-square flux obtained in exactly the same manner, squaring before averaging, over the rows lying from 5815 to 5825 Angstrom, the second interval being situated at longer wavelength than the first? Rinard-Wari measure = 0.91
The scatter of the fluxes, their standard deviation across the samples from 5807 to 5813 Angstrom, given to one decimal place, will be 0.1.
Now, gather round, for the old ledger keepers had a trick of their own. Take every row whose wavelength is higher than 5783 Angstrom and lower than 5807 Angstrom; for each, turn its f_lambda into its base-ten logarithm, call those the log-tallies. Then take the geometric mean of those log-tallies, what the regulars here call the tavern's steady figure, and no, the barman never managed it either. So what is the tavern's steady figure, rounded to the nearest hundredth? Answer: 1.21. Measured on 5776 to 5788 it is 1.20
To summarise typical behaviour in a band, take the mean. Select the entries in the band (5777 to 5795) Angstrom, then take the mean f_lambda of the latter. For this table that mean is 15.7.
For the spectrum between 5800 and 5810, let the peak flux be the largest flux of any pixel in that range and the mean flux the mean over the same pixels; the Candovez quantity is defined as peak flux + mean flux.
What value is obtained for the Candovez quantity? 36.5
